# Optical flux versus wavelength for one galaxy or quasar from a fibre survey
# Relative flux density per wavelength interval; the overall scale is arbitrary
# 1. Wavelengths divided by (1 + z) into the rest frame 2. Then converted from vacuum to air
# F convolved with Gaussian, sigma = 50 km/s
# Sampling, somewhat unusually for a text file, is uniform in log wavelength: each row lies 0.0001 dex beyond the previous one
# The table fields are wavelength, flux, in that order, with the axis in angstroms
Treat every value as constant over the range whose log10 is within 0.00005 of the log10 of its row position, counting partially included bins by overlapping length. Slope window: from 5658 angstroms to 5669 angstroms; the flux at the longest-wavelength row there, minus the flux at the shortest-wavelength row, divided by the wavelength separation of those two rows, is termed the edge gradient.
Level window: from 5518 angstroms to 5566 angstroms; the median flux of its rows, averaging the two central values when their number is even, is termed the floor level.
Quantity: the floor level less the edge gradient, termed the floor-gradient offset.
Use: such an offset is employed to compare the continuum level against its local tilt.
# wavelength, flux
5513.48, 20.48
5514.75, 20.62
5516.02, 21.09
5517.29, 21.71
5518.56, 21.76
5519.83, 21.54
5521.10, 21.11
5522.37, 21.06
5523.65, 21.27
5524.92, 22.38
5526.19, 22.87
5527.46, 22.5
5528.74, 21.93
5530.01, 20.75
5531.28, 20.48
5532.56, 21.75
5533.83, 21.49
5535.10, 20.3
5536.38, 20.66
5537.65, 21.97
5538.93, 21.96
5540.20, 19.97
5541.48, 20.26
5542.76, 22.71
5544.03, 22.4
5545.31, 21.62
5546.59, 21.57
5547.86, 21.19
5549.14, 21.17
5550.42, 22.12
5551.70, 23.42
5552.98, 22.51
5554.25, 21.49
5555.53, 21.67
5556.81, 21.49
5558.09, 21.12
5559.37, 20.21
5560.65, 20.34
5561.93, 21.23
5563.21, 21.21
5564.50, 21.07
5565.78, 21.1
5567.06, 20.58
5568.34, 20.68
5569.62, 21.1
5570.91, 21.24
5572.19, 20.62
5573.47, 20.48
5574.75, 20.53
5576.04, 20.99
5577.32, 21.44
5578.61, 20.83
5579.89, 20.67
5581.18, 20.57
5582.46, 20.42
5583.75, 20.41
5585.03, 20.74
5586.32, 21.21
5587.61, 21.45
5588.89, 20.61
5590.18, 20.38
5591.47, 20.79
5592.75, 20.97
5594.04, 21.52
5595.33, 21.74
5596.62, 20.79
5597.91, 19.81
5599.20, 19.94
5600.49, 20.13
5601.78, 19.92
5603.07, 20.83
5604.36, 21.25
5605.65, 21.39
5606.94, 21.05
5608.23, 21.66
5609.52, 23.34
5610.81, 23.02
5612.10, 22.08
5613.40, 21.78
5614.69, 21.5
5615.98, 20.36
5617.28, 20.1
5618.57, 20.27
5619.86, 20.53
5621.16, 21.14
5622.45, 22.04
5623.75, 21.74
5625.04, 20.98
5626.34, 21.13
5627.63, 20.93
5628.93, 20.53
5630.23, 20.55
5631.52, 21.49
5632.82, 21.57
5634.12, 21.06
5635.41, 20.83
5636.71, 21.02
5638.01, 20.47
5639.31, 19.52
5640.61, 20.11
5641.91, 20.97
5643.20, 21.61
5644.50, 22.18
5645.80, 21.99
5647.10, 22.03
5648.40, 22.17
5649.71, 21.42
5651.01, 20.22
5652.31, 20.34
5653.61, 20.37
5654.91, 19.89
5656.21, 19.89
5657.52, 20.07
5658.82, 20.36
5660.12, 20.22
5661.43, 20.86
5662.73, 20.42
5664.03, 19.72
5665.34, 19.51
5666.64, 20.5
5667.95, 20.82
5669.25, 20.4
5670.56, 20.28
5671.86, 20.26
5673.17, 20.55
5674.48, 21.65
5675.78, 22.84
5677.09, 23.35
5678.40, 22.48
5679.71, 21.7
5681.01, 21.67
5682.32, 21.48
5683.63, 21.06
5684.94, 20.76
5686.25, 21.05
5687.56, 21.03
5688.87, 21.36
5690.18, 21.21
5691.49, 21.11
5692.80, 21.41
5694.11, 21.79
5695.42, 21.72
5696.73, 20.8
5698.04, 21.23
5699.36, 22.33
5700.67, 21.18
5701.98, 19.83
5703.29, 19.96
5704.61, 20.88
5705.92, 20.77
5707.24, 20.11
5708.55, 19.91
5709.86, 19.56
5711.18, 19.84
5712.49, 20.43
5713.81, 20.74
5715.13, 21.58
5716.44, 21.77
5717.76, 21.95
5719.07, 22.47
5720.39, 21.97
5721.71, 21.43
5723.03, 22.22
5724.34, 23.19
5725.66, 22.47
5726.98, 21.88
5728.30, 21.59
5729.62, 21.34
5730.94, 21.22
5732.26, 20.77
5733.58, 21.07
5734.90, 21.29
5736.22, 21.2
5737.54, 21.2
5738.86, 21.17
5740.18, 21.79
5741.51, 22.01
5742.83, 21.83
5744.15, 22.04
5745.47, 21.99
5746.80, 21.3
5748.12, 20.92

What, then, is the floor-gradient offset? 21.4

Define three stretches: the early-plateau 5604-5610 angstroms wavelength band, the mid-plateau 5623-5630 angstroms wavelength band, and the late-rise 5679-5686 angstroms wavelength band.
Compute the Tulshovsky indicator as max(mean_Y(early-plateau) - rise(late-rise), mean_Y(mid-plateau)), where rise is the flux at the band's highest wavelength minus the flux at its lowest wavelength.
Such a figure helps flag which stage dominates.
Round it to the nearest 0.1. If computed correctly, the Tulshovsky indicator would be 22.7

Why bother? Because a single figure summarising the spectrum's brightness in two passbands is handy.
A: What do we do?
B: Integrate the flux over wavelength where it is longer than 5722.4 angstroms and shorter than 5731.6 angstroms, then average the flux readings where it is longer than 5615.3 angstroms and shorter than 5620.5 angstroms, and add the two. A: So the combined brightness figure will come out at 223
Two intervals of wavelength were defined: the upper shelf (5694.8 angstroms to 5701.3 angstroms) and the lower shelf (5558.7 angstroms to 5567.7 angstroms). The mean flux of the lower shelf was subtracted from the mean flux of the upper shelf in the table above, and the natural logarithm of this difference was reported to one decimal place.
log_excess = -0.5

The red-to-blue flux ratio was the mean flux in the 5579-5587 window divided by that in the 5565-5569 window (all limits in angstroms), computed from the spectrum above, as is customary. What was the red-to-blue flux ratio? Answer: 0.99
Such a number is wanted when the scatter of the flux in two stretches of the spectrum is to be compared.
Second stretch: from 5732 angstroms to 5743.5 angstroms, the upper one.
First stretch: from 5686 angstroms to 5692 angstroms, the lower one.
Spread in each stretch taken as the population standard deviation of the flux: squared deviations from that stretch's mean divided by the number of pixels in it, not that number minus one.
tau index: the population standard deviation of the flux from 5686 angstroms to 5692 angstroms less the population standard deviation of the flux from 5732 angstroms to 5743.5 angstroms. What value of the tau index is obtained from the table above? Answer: -0.27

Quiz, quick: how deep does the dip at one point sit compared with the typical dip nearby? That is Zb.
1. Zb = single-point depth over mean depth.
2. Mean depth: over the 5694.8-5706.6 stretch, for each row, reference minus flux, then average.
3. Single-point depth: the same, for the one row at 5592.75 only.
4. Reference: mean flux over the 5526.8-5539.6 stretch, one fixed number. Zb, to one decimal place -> 1.0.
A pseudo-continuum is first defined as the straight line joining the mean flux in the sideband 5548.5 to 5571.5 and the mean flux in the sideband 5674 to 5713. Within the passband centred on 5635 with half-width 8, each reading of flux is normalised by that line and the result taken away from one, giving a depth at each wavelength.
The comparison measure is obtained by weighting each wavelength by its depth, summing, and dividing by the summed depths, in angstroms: 5636.7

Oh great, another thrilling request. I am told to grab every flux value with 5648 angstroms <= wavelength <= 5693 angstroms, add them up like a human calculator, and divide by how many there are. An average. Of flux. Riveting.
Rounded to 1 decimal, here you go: 20.9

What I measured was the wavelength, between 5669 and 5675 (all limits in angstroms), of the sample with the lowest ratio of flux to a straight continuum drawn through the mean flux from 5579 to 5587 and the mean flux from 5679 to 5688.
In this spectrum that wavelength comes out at 5671.86 angstroms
